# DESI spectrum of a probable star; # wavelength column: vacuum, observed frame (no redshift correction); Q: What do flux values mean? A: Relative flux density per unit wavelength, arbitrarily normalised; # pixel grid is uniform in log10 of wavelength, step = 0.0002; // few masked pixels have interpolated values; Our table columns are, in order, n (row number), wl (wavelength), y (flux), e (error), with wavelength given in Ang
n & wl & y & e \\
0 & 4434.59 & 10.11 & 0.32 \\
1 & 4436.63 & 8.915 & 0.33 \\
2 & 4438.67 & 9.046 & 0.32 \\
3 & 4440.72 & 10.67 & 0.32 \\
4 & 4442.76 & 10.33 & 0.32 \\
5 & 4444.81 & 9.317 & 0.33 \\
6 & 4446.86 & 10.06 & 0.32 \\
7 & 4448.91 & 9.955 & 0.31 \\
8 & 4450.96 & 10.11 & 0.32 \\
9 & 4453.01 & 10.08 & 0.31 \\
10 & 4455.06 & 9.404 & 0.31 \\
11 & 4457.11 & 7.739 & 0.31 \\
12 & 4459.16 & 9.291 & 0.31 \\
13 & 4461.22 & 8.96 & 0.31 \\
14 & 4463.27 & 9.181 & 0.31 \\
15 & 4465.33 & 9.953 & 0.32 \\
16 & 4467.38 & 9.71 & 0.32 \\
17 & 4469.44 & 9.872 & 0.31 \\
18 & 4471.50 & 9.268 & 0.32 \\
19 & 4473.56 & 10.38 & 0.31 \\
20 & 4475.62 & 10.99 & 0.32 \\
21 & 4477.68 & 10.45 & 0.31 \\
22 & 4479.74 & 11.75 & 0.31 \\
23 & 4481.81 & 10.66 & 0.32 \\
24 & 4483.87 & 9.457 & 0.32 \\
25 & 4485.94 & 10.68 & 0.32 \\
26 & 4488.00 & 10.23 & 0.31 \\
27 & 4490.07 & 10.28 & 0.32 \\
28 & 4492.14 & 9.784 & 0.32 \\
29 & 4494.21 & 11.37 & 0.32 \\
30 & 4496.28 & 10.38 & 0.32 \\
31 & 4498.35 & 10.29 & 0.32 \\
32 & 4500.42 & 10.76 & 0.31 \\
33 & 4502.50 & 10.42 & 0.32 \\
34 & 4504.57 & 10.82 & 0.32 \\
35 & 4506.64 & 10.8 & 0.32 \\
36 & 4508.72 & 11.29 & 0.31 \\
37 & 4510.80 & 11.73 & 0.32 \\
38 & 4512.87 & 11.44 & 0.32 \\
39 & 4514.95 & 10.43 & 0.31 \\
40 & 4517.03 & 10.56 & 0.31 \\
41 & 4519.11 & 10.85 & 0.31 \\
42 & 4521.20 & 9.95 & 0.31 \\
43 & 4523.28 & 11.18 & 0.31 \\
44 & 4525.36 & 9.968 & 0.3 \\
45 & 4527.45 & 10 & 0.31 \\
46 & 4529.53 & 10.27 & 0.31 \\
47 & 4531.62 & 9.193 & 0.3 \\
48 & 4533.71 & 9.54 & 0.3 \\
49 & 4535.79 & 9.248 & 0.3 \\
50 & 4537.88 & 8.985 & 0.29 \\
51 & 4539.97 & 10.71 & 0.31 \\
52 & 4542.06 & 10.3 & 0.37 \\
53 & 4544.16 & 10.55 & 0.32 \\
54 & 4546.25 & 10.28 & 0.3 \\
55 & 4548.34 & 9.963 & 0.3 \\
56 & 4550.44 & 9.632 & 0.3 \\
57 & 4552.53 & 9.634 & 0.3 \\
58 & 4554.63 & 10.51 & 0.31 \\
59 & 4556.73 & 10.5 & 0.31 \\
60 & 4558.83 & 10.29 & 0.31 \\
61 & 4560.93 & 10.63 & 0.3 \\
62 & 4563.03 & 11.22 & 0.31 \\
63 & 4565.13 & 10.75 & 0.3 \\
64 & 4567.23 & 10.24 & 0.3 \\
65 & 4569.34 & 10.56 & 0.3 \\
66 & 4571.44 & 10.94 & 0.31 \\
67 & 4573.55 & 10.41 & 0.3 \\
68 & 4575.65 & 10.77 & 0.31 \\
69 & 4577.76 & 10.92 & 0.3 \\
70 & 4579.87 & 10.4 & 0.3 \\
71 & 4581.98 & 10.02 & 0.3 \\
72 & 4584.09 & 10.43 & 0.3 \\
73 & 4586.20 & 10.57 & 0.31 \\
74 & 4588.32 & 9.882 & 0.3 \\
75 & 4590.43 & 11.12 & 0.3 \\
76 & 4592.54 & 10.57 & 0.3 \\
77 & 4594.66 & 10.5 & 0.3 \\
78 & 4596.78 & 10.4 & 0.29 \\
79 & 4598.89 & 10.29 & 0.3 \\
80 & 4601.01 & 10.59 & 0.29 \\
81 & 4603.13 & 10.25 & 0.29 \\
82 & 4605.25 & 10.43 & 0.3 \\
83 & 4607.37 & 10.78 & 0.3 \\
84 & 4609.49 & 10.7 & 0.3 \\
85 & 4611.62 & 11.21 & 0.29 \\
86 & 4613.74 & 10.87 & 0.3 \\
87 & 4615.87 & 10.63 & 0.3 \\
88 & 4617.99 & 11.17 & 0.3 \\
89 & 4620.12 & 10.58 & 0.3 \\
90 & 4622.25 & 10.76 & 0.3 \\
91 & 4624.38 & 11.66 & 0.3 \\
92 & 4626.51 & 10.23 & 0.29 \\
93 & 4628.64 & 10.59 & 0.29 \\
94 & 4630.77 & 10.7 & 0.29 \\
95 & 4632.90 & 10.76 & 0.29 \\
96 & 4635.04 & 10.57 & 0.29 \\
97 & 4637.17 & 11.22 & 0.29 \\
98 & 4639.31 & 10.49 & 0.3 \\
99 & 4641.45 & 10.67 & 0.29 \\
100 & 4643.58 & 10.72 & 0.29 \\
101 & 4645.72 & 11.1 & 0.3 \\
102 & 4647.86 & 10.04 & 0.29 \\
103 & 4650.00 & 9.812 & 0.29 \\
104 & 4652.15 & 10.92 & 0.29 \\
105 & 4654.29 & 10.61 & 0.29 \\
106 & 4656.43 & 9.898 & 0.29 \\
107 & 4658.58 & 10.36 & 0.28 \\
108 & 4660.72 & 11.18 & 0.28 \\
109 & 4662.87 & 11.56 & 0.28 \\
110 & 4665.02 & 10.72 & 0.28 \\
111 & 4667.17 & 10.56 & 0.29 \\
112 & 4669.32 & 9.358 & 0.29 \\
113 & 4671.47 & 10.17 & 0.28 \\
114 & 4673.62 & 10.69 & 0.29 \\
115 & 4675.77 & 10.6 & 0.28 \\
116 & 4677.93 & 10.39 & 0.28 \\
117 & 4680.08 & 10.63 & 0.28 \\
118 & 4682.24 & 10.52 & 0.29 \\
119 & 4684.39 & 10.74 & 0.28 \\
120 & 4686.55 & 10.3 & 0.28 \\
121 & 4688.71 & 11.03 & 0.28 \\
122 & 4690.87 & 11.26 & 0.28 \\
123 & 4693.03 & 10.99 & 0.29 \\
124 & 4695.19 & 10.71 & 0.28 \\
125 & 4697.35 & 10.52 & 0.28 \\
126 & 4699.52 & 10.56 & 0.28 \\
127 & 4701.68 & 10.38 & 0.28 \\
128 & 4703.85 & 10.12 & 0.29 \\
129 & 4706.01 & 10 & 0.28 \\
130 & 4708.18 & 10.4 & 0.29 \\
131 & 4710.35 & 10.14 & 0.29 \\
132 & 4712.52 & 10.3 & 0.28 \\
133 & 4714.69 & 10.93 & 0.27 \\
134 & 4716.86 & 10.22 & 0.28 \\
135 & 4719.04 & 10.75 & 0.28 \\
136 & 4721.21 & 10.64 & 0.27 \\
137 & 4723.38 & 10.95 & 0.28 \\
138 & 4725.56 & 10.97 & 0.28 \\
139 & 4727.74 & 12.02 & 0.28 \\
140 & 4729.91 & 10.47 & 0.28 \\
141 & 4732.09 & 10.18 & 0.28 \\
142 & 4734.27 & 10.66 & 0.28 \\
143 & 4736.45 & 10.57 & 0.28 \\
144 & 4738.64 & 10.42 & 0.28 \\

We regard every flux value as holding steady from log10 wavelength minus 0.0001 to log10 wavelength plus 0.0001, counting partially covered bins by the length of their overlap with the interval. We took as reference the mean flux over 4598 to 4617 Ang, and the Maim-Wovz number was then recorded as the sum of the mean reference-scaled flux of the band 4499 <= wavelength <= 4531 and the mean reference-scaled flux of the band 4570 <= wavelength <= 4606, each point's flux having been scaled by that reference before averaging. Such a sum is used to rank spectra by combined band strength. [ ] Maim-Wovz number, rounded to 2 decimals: 1.99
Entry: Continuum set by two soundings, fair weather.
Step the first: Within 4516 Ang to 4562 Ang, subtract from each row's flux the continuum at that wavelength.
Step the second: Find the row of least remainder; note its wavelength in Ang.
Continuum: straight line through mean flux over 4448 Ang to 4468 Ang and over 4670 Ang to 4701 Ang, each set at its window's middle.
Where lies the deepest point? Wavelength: 4537.88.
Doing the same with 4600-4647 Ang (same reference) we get 4626.51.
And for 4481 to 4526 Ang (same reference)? 4483.87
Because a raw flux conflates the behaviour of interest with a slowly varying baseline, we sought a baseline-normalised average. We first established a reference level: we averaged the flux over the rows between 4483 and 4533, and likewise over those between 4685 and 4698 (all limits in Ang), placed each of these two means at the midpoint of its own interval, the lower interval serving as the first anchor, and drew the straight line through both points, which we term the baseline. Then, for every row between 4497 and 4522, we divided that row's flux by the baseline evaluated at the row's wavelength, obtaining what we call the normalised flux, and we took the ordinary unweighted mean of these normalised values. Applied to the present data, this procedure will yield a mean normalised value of 1.03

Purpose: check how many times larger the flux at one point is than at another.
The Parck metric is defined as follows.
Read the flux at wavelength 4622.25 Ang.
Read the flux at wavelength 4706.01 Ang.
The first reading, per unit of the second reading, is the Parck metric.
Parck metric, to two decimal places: 1.08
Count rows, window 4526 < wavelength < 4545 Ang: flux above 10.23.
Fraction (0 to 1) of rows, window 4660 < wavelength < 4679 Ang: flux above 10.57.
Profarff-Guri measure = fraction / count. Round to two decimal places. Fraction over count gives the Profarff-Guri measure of 0.14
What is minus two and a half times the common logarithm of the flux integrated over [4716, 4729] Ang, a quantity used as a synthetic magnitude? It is -5.38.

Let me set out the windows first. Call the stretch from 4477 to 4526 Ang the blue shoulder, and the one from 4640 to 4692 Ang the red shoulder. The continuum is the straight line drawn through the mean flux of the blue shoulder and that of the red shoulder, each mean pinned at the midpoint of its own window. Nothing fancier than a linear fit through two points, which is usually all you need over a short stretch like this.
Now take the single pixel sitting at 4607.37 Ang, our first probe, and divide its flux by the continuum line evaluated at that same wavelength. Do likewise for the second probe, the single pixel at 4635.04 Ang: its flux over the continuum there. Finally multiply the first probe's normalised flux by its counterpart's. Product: 1.01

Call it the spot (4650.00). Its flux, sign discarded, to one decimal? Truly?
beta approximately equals 9.8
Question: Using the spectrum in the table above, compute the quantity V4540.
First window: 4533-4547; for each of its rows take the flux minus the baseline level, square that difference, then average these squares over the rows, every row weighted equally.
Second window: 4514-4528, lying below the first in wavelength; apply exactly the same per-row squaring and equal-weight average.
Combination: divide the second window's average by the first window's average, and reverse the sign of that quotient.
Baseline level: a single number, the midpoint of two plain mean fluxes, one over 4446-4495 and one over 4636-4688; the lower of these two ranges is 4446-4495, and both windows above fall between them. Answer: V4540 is -0.4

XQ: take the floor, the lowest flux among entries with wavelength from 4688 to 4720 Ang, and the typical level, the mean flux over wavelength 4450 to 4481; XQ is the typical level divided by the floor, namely 0.98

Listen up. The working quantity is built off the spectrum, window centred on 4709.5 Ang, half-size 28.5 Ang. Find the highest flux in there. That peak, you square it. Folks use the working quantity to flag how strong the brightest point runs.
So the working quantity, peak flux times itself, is 144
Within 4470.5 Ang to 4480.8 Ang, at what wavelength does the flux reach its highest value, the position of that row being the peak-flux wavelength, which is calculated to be 4479.74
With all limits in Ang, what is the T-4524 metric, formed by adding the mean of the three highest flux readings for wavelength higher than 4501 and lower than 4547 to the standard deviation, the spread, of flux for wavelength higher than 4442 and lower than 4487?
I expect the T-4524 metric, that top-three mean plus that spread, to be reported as 12.3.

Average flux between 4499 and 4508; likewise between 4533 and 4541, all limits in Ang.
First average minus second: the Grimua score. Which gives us 1.1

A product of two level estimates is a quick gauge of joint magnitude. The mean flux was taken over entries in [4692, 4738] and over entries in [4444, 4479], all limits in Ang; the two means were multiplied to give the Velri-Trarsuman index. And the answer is 103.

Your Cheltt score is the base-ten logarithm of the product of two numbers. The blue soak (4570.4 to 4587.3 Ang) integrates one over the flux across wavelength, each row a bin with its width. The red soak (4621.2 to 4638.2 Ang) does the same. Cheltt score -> 0.402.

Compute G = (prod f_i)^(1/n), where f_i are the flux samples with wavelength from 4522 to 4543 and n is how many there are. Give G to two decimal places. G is 9.92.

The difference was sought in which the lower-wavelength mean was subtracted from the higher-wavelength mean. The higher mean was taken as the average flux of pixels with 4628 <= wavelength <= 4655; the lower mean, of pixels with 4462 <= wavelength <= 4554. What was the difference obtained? 0.33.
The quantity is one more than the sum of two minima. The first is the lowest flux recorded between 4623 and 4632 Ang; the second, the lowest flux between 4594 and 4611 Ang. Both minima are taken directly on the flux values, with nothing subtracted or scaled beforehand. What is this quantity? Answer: 21.5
